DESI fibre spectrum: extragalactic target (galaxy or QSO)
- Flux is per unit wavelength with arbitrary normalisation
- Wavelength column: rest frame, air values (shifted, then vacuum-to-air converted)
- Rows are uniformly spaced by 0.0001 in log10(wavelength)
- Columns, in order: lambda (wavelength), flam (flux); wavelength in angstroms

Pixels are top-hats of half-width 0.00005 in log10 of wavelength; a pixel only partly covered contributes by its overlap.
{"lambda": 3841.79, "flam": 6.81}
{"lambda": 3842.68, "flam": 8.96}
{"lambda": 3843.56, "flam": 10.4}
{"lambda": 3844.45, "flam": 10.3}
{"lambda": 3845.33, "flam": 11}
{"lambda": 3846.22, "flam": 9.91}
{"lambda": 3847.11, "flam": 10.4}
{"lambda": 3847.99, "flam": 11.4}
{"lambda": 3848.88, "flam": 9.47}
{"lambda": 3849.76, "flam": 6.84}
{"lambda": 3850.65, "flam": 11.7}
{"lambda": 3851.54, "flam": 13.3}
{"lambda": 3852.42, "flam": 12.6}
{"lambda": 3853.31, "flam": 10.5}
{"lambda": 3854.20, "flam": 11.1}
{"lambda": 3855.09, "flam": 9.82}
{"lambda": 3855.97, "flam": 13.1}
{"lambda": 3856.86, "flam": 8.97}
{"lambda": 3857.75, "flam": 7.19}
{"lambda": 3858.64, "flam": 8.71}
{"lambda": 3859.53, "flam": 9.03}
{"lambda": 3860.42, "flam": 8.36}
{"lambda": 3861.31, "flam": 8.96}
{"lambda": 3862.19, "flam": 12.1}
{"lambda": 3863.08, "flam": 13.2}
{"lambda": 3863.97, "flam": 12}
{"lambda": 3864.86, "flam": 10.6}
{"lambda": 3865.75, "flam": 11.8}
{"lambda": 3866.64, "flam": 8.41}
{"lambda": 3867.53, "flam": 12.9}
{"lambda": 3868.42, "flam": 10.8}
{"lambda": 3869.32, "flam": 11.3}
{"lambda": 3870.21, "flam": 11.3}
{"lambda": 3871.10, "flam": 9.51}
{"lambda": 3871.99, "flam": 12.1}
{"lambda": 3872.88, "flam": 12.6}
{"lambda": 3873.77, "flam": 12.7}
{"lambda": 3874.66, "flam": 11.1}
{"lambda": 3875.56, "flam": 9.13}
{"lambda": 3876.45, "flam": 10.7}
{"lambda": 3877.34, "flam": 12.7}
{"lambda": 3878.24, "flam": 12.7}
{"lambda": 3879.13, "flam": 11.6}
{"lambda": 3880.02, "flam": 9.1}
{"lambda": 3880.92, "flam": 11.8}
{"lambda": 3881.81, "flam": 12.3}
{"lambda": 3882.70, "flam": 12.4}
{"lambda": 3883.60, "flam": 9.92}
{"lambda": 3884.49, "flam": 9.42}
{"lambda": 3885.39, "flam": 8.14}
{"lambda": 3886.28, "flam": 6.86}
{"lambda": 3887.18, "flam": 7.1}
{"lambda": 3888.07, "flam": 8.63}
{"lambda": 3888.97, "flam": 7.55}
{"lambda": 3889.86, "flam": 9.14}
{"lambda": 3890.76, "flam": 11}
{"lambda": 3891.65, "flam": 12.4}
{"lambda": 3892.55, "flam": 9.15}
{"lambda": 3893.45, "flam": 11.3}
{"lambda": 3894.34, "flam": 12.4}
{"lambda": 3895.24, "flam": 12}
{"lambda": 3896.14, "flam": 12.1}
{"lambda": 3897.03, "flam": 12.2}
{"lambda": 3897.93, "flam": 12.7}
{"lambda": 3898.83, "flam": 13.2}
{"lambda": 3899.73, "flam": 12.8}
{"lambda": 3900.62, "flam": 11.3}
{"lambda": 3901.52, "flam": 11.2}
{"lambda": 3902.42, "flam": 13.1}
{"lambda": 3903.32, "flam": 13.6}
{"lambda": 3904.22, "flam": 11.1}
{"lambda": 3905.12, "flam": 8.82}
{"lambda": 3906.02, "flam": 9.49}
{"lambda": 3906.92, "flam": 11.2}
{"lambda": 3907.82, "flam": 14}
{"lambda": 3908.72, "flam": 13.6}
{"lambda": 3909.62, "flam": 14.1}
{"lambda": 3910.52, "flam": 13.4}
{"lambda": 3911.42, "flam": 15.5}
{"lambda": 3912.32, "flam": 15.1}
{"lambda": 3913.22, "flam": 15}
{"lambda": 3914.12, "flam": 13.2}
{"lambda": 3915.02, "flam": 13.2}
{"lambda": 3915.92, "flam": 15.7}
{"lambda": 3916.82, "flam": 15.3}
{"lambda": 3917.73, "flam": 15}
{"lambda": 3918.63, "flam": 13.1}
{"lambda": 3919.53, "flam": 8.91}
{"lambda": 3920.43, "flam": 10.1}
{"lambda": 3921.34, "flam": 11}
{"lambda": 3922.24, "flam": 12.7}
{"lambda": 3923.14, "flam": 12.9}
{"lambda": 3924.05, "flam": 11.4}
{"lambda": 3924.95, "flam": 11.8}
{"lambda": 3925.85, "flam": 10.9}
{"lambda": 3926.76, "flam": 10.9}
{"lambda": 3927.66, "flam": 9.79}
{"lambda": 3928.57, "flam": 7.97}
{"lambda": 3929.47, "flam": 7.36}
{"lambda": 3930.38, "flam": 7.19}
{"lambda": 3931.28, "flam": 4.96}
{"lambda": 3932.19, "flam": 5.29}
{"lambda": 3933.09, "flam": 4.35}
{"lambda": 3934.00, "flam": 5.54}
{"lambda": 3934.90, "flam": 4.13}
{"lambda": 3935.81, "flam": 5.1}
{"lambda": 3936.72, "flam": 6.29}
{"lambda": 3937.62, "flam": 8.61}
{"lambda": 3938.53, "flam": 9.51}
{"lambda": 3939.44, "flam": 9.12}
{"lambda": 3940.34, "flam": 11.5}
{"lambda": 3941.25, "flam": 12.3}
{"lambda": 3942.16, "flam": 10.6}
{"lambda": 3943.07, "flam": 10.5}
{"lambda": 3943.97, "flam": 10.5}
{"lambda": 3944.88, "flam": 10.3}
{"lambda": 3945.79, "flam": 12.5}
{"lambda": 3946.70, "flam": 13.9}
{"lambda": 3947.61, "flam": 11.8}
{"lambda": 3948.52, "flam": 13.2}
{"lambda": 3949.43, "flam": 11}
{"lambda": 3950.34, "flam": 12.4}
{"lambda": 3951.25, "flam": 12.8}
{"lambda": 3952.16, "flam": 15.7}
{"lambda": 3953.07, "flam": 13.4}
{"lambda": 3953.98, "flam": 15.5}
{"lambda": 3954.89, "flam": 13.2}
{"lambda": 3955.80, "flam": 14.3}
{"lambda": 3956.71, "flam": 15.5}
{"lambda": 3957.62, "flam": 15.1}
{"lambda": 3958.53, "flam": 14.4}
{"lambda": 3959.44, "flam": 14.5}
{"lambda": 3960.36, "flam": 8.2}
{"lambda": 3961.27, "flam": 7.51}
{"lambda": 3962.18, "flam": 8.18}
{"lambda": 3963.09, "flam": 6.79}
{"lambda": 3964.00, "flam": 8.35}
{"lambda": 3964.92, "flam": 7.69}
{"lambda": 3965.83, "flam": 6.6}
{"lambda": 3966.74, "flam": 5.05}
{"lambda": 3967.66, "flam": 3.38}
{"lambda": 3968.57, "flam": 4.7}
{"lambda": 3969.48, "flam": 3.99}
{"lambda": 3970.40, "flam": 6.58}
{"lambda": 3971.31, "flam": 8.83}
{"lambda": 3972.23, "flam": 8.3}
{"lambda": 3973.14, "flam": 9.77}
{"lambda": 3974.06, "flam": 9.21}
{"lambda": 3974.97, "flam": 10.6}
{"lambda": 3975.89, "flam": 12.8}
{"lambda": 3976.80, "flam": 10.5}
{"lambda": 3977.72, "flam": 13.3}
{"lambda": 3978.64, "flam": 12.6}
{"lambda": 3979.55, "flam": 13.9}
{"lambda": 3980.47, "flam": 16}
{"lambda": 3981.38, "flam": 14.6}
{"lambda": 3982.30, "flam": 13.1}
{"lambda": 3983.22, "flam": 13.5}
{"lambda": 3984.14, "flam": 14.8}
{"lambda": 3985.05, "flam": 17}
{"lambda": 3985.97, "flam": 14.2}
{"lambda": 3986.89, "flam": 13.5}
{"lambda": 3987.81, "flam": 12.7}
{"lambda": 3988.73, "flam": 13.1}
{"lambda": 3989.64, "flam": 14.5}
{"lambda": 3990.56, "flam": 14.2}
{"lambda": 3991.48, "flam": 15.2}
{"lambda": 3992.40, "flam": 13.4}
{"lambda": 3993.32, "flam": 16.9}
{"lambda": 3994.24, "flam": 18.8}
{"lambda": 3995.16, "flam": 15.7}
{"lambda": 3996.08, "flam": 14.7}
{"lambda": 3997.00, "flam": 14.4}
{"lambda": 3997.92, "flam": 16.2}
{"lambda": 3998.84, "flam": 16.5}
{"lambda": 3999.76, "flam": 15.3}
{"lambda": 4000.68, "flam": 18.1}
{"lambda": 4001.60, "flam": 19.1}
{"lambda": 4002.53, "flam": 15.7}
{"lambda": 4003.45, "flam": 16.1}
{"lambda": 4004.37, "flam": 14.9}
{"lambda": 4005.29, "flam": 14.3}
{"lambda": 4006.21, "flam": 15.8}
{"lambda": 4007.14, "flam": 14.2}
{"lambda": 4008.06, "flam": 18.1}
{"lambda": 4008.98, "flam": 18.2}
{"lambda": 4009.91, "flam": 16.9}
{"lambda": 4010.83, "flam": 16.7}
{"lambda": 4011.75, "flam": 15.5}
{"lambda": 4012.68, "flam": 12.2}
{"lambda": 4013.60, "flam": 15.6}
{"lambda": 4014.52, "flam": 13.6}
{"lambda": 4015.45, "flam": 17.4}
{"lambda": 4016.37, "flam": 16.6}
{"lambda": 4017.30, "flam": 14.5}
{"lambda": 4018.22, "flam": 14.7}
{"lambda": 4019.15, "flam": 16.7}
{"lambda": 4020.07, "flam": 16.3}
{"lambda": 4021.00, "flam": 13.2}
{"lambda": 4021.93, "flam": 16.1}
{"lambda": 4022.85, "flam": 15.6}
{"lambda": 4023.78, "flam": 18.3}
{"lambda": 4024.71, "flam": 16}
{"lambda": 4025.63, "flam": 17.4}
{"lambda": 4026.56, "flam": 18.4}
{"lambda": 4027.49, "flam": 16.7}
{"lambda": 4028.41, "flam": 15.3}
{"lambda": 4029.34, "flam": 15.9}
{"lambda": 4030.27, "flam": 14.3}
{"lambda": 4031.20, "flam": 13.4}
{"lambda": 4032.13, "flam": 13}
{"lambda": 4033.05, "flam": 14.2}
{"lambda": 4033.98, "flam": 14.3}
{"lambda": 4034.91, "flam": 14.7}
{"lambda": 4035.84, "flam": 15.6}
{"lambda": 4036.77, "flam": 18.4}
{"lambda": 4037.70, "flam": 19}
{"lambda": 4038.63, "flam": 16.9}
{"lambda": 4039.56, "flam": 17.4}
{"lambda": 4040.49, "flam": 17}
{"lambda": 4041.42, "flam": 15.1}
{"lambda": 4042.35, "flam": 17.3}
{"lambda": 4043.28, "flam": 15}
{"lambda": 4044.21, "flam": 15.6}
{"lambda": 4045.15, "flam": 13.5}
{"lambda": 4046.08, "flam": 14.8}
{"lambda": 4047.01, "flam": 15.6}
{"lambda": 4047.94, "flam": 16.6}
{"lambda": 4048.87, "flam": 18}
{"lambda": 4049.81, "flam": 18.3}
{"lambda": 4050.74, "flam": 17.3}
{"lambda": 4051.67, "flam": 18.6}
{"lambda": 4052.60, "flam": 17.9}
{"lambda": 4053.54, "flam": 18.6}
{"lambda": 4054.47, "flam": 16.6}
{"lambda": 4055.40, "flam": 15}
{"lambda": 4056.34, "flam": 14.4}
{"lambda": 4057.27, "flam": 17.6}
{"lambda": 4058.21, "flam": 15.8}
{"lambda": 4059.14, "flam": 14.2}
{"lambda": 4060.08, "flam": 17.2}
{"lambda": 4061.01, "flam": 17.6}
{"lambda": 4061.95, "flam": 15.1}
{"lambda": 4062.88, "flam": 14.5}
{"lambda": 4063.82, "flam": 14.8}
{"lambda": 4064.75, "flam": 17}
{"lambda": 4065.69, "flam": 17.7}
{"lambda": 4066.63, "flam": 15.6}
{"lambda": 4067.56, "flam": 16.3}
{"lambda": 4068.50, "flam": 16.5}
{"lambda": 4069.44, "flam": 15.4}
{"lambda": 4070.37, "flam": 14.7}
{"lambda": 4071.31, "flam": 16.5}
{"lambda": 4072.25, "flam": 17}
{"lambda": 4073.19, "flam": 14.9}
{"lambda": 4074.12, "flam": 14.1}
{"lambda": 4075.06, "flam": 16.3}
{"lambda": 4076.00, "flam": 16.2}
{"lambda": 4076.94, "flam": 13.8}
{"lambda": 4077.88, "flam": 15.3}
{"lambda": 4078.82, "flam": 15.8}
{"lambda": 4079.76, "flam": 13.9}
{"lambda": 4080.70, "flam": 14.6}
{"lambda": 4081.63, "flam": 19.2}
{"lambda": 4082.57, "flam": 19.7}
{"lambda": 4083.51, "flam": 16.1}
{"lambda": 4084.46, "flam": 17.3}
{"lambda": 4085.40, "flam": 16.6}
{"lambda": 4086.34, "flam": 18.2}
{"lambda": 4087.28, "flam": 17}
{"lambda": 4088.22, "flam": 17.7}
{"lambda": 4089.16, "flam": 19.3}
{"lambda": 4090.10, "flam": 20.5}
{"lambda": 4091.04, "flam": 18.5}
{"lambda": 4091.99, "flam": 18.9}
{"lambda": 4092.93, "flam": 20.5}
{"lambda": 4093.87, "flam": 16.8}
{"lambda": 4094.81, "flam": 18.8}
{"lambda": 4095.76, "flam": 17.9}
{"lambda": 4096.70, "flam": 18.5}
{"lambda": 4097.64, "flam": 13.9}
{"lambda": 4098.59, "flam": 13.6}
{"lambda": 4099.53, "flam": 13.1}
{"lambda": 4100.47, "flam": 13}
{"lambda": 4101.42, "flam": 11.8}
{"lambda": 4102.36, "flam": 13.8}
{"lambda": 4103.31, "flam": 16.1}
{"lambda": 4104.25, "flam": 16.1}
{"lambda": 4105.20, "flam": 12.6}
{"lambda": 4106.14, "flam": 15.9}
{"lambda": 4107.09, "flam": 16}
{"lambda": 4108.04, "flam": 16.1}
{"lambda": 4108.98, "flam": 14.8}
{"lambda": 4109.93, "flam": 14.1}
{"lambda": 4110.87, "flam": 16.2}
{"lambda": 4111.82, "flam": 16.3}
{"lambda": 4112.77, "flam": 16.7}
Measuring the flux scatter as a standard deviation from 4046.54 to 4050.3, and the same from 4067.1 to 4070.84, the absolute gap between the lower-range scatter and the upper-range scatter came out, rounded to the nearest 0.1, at 0.4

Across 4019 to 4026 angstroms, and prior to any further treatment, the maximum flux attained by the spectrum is 18.3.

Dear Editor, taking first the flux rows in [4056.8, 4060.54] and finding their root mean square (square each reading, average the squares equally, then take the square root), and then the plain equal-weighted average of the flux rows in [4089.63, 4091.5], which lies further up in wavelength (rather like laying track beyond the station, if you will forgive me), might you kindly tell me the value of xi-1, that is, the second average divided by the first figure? 1.20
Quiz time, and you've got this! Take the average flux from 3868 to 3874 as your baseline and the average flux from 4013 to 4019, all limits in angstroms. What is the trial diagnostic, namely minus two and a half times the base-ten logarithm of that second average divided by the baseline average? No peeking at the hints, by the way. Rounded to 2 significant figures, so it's -0.32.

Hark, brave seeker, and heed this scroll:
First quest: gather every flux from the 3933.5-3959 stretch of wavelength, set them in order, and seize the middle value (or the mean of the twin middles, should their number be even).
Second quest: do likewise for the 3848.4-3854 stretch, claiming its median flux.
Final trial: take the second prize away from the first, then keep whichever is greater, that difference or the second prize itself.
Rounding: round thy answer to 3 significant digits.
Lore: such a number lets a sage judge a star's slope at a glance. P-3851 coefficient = 11.1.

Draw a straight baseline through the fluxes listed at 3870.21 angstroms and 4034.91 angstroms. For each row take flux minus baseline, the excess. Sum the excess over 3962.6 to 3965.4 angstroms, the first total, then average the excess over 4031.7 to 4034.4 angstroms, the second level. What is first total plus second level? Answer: -17.7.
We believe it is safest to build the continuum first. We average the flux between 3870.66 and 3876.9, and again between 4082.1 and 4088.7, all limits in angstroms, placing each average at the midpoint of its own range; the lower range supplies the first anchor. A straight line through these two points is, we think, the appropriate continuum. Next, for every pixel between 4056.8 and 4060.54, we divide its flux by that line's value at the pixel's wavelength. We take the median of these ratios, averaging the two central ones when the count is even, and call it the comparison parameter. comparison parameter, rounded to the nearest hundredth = 0.99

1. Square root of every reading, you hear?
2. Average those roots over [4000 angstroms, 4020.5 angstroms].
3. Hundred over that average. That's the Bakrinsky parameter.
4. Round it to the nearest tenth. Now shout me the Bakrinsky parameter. 25.1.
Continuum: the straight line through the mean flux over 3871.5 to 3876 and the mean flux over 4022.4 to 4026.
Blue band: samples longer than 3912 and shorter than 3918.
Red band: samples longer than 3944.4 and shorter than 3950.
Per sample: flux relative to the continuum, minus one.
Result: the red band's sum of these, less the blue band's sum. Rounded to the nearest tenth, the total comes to -1.7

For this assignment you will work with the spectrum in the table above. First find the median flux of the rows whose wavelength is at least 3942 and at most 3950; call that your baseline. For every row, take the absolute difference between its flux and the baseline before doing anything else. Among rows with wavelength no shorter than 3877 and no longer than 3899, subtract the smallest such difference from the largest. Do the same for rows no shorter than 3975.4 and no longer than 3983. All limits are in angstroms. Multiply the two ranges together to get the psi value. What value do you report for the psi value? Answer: 18.6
